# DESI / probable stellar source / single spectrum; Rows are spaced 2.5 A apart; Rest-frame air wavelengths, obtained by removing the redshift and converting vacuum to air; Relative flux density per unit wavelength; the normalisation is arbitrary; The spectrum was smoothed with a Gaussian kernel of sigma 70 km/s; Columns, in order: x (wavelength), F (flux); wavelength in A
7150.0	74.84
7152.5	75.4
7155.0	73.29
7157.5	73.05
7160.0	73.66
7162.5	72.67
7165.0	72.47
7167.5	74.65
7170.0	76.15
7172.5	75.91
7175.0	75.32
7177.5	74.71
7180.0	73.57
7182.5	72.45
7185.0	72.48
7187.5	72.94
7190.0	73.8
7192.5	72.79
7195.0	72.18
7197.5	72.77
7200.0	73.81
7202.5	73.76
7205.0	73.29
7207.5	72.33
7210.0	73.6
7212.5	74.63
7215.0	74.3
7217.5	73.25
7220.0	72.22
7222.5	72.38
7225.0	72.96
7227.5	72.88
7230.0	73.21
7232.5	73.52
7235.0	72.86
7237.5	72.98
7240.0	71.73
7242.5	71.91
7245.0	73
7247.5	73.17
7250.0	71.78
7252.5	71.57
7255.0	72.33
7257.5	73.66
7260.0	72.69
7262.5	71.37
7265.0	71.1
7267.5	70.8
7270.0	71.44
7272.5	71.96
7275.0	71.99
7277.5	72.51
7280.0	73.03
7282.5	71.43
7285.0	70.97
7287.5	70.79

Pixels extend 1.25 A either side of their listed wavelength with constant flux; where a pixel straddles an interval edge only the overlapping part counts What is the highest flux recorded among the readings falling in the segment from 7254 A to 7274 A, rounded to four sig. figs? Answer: 73.66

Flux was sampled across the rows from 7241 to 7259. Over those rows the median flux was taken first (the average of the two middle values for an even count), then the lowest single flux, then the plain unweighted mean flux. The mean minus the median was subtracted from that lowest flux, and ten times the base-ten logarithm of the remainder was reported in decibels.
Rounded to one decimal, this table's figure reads 18.5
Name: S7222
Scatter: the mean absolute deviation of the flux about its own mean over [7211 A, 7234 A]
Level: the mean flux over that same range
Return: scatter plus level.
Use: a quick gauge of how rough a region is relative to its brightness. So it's 73.9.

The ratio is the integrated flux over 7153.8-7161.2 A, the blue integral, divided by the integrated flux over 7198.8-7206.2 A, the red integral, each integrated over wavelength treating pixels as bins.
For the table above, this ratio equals 1.00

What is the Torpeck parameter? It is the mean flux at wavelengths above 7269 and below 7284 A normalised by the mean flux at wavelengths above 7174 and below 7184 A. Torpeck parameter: 0.974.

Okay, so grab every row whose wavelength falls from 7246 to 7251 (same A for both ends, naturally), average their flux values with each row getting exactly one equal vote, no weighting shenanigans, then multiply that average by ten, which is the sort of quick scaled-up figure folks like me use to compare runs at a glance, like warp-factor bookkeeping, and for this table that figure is 725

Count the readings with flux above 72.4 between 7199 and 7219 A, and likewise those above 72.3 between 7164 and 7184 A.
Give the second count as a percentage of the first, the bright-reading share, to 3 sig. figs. 114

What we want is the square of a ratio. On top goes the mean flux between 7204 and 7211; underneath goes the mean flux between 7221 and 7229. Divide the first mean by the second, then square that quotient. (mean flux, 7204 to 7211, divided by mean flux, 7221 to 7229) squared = 1.01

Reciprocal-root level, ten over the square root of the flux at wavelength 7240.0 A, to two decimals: 1.18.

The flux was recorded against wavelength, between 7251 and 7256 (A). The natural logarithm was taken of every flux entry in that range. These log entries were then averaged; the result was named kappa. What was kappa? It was 4.28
